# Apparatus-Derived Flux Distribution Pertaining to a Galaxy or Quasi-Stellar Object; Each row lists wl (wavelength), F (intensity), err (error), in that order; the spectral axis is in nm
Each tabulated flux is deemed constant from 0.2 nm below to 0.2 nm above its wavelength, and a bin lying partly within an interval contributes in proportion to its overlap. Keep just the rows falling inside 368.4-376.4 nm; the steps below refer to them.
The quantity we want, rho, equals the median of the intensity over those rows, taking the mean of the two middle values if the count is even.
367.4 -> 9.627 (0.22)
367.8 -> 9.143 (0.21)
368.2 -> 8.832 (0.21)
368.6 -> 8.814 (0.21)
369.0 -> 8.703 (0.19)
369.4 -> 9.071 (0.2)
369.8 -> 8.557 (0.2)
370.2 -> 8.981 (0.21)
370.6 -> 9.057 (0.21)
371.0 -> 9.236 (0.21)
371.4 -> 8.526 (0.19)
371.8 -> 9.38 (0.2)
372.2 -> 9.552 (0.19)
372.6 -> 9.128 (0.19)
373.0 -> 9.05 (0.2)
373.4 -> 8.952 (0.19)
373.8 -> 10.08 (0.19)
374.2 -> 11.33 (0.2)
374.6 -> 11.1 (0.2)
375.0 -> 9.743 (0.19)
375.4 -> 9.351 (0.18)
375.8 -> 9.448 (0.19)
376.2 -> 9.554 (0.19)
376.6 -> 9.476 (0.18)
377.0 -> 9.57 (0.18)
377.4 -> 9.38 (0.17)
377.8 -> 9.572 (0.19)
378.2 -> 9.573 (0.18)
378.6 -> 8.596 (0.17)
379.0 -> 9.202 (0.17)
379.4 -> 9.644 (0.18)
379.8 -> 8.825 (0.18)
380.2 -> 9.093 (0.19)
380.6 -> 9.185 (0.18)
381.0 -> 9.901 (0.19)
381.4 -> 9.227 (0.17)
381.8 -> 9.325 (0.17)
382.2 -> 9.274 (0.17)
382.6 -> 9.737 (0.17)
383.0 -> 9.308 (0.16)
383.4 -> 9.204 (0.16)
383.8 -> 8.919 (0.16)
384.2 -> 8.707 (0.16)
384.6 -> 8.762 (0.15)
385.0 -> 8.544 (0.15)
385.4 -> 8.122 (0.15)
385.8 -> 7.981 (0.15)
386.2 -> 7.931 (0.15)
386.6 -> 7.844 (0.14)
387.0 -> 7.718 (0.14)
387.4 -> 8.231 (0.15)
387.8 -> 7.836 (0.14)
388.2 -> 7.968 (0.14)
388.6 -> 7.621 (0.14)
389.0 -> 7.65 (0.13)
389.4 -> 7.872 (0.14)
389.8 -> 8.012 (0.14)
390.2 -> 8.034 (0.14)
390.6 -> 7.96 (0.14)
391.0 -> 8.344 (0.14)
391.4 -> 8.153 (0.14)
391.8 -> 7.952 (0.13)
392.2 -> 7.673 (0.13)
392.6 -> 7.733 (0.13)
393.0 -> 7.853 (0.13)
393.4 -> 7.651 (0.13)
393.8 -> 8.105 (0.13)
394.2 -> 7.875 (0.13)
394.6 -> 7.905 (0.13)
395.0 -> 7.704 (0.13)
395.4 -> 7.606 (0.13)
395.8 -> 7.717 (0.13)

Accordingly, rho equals 9.2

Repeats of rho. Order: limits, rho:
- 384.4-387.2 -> 8.0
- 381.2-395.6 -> 8.0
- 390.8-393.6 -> 7.9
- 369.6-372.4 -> 9.1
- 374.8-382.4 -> 9.4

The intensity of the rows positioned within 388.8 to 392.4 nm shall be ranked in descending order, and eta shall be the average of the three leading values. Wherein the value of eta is 8.18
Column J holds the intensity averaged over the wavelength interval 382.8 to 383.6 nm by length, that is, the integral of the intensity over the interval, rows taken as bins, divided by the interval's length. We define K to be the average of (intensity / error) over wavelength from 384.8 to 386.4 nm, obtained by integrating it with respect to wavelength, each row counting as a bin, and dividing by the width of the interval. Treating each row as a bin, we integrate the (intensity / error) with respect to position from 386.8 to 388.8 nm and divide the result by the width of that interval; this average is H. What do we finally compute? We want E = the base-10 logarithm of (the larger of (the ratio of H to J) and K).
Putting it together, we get 1.73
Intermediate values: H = 55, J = 9.26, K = 54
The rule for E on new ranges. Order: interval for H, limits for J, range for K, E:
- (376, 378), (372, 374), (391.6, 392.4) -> 1.78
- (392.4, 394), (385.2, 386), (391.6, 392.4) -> 1.78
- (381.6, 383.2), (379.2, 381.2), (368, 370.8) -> 1.64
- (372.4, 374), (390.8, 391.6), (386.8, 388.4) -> 1.75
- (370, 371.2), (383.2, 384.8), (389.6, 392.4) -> 1.77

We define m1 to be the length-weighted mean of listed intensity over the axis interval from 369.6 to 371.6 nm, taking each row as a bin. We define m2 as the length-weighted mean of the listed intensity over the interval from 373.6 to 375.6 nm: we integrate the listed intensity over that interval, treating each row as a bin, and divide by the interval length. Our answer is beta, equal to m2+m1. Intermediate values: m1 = 8.9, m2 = 10.3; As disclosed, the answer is 19.2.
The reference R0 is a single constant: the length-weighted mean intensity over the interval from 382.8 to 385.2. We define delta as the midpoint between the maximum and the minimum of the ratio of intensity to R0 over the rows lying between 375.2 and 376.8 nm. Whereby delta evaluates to 1.06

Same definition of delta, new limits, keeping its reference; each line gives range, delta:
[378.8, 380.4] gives 1.04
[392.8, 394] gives 0.88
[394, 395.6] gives 0.87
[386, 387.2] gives 0.88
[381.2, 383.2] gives 1.06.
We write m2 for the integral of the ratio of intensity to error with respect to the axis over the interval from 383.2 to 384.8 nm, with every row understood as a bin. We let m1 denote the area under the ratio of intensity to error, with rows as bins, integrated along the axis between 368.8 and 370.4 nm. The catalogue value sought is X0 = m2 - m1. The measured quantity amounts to 20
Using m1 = 71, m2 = 90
